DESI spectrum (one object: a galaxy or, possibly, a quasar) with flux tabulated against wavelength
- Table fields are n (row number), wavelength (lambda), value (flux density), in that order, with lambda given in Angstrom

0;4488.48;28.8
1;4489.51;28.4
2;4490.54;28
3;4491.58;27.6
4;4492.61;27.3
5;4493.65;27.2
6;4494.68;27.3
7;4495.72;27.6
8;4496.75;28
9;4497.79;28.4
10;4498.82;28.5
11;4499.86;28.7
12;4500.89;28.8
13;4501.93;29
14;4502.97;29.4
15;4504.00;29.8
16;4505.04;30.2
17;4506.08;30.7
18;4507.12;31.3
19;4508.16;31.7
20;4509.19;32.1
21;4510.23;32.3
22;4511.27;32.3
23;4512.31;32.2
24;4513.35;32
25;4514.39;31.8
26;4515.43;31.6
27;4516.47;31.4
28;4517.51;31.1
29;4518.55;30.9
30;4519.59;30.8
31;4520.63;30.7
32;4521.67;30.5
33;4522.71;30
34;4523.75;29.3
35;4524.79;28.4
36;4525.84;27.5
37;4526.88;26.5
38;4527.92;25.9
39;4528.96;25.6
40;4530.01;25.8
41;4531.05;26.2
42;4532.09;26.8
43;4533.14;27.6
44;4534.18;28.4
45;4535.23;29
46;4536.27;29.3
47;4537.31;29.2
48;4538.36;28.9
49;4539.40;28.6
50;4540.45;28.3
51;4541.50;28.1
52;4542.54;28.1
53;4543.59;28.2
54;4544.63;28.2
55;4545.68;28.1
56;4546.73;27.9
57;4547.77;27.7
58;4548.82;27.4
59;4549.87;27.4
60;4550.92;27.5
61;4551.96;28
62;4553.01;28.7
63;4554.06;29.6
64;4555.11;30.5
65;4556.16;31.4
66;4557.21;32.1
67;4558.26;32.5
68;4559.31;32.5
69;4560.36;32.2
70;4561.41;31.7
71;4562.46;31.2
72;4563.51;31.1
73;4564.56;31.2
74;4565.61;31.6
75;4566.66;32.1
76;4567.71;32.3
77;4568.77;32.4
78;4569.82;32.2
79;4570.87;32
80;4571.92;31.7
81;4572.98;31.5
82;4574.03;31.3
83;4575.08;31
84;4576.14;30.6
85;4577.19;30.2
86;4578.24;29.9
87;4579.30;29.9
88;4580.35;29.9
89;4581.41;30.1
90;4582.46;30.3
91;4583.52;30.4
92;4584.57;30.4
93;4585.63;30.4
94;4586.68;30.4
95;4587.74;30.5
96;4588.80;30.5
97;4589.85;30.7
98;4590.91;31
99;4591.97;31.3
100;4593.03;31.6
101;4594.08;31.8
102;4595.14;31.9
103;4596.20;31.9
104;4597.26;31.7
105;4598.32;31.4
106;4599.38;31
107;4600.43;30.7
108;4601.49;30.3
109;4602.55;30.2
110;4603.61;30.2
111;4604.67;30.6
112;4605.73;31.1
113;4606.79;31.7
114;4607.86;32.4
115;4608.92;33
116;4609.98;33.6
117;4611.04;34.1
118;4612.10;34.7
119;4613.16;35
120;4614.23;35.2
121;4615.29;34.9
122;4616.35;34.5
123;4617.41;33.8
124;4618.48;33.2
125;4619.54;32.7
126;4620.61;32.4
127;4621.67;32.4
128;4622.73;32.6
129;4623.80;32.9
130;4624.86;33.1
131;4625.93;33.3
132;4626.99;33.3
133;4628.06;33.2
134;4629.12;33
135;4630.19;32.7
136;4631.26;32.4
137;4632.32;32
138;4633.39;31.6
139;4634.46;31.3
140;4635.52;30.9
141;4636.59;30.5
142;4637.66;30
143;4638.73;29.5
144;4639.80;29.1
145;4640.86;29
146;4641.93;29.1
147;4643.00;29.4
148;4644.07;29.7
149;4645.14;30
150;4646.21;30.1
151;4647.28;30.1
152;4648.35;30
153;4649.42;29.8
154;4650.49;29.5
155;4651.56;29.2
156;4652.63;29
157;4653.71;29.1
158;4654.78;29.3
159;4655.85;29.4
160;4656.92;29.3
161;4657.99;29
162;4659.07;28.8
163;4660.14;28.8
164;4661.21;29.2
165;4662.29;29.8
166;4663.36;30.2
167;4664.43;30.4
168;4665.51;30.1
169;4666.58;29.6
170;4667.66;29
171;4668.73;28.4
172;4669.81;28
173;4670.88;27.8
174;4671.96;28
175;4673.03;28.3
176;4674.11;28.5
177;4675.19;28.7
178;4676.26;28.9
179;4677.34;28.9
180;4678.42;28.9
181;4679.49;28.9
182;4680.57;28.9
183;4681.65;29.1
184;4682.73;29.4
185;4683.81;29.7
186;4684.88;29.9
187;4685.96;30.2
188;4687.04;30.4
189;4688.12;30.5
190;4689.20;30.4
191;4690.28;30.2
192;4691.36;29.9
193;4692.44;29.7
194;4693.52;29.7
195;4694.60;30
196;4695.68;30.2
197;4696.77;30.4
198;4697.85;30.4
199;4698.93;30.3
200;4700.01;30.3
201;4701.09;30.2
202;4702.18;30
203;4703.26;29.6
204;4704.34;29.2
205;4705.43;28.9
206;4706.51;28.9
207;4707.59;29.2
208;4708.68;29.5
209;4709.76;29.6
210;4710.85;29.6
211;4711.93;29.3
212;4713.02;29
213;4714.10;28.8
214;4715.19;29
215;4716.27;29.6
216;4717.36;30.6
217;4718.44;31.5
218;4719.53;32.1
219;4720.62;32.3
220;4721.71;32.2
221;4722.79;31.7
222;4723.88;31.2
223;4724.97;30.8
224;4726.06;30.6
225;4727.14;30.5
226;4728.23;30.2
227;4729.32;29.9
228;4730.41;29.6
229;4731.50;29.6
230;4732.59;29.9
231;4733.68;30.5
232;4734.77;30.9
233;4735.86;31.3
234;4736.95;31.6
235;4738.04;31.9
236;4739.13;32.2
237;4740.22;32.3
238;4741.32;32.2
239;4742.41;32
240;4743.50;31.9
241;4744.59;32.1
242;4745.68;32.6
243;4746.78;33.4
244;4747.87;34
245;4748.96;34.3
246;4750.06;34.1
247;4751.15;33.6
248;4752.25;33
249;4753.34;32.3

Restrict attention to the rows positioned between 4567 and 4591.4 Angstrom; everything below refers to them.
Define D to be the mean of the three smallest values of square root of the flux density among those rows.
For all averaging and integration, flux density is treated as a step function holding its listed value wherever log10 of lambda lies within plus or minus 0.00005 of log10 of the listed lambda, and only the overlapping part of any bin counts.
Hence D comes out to 5.47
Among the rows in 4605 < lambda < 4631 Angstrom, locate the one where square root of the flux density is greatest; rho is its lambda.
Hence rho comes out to 4614.23 Angstrom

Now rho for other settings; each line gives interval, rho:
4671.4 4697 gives 4688.12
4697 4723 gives 4720.62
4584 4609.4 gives 4608.92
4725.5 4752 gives 4748.96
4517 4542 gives 4517.51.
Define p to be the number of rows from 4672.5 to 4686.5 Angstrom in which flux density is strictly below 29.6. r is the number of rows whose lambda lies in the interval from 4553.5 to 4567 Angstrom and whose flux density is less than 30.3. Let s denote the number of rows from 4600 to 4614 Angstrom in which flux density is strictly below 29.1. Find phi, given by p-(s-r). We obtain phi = 11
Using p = 10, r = 1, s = 0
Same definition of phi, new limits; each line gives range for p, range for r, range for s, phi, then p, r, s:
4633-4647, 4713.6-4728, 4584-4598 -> 8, 5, 3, 0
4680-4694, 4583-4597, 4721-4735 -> 3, 3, 0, 0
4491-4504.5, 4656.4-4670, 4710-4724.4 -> 21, 12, 12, 3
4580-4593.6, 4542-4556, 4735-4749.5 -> 12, 0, 12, 0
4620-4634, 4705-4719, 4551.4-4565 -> 9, 0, 11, 2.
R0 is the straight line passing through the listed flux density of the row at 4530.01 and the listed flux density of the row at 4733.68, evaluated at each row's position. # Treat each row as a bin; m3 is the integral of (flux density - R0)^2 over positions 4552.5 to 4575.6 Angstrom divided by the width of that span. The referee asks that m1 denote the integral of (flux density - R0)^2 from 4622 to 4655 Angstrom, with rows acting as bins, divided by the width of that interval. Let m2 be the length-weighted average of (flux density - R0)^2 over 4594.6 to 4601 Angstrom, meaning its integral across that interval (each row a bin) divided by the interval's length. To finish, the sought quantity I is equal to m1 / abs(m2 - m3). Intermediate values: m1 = 9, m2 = 17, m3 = 25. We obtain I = 1.2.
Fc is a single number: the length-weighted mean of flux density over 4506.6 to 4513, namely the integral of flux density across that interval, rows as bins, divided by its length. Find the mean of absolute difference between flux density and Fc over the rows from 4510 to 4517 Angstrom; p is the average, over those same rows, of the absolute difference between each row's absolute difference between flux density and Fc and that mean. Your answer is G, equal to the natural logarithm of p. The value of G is -2.1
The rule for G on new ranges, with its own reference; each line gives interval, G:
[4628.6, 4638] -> -0.8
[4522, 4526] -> -0.2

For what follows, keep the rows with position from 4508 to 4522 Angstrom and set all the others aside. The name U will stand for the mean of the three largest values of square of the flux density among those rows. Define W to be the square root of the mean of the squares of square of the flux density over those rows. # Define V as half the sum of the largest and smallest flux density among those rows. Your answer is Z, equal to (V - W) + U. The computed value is 77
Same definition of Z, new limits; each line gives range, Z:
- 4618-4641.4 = 117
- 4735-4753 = 129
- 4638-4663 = 69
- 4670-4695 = 92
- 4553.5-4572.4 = 80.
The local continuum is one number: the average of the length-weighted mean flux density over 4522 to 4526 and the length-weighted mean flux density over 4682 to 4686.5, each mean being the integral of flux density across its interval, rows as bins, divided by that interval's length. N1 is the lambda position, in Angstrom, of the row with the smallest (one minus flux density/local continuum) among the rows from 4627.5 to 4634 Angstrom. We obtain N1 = 4628.06 Angstrom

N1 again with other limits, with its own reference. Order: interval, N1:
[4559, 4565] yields 4559.31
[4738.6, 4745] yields 4740.22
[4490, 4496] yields 4490.54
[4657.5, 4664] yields 4663.36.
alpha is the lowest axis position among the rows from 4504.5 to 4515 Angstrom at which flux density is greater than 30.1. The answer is 4505.04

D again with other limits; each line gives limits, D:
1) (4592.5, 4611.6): 5.50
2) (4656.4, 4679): 5.29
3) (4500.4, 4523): 5.39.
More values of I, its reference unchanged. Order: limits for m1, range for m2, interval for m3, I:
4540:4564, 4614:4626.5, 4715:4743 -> 0.4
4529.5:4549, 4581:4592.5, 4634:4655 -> 0.5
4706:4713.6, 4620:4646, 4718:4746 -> 0.0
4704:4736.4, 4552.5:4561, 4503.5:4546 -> 0.2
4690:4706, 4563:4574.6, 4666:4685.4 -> 0.0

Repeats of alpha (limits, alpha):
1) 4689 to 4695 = 4689.20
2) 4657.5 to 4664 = 4663.36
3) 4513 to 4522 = 4513.35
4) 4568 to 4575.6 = 4568.77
